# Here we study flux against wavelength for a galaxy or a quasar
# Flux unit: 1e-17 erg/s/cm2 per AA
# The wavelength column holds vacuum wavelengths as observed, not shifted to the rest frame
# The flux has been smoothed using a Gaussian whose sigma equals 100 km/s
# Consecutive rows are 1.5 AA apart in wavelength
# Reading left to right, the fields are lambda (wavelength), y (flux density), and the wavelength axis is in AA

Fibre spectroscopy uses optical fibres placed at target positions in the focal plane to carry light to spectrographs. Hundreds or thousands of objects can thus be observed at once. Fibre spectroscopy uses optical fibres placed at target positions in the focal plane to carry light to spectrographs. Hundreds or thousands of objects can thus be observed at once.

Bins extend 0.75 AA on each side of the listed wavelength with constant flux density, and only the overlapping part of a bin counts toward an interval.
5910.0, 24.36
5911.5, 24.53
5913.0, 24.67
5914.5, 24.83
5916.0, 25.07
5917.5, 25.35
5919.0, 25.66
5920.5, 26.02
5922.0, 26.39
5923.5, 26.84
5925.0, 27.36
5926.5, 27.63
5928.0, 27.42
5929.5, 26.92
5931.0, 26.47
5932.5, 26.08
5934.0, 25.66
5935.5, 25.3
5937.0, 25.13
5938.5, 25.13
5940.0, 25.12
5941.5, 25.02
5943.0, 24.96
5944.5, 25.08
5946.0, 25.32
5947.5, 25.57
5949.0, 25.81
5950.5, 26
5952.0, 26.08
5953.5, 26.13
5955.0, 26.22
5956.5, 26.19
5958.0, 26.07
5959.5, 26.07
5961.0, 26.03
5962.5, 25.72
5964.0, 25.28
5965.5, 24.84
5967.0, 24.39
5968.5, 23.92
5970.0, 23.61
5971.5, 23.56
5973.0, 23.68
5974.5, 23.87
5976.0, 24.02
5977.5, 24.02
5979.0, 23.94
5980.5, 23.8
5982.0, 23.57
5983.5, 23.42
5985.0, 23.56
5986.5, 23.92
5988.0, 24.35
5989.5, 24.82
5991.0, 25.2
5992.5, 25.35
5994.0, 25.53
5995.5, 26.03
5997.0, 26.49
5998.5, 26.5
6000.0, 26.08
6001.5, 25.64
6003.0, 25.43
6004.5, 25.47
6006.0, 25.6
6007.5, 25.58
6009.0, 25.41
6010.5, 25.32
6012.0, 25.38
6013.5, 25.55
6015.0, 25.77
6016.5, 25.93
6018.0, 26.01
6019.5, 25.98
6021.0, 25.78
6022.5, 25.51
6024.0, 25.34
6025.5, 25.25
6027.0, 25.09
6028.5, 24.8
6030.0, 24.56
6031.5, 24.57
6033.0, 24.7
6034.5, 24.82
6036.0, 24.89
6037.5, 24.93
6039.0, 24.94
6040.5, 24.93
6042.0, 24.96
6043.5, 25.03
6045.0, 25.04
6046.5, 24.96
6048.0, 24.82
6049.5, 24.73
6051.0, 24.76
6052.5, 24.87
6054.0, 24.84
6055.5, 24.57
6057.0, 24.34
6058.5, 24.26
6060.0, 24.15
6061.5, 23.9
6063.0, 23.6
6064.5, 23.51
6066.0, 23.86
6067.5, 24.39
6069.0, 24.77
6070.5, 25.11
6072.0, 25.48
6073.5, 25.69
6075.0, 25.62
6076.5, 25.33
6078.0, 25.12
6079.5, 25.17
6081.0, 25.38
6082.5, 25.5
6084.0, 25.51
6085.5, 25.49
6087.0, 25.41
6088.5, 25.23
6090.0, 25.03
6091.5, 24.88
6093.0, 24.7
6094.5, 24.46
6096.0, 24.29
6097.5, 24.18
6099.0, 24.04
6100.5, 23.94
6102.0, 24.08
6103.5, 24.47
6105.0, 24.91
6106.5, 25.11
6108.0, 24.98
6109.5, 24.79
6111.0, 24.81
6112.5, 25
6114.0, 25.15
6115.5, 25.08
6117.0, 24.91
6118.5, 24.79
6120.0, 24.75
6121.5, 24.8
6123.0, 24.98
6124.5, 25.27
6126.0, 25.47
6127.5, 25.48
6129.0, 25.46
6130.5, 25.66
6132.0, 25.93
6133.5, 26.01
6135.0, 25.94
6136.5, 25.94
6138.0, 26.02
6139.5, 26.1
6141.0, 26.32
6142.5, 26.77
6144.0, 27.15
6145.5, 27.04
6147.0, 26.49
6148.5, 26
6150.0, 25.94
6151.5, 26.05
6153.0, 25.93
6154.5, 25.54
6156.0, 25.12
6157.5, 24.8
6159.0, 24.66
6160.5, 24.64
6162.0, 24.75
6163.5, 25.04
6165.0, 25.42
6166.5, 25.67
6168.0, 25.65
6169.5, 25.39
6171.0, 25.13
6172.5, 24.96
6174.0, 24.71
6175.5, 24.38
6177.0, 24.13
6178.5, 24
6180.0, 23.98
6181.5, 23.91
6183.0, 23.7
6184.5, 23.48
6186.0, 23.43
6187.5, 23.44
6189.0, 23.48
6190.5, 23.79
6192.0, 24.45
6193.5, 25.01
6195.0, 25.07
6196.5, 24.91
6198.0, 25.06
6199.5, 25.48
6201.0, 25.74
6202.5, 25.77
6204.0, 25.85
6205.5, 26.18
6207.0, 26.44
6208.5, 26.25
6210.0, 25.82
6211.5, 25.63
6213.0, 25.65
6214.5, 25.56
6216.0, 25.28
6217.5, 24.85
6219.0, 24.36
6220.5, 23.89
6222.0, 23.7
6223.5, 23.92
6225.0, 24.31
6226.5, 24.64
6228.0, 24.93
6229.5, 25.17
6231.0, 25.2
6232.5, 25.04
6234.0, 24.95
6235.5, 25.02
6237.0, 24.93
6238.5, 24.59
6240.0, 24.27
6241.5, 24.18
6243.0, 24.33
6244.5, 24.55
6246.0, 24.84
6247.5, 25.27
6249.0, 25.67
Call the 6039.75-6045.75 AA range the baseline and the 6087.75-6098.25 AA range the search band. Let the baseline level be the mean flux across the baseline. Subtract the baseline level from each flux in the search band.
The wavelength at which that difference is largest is 6088.5 AA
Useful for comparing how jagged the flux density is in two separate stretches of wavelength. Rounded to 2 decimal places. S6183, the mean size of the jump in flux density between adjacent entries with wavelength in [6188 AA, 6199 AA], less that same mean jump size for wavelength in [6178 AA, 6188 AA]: 0.22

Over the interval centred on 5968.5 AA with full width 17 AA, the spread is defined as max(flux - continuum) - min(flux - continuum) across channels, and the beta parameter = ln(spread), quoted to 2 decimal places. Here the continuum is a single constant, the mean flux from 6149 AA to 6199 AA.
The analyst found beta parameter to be 0.90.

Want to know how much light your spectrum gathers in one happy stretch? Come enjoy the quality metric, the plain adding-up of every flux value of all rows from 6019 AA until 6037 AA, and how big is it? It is 301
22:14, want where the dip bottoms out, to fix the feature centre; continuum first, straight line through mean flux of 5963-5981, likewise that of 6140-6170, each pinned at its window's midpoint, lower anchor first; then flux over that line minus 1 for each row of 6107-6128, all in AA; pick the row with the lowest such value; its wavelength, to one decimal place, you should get 6120.0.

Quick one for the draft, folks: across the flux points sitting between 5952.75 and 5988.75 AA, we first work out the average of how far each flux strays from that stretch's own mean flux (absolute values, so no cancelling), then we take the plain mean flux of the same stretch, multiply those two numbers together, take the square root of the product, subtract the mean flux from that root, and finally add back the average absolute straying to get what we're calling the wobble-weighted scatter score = -18.9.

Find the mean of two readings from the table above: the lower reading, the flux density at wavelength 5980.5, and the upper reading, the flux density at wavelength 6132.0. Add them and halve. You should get 24.9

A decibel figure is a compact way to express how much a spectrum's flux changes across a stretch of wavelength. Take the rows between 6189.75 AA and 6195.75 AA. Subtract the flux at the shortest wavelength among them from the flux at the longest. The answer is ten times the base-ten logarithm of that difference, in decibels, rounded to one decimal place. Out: 1.1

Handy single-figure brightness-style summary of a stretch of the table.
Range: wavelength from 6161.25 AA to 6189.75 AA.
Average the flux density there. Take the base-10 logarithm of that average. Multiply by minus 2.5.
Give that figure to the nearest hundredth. -3.47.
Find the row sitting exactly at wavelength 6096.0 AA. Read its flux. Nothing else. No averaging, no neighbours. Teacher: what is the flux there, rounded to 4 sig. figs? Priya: 24.29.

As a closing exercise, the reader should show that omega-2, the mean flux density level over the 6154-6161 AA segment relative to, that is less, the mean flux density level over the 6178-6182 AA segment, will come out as 1.0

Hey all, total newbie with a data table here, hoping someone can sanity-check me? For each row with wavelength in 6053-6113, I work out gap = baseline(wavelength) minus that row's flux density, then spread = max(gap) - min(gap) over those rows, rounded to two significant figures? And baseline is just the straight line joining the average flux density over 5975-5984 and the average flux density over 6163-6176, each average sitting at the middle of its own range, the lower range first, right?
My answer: 2.1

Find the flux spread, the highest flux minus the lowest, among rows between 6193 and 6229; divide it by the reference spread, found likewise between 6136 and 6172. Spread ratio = 1.09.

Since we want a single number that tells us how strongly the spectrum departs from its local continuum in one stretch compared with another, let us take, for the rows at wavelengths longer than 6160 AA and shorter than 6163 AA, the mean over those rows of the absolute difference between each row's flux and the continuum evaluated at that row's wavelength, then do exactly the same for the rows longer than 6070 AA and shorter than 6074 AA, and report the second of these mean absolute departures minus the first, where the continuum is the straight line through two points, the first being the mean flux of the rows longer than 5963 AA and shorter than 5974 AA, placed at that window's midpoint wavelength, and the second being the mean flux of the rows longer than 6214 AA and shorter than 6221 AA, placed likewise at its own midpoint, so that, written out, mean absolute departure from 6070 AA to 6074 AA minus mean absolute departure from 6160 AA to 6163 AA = 0.9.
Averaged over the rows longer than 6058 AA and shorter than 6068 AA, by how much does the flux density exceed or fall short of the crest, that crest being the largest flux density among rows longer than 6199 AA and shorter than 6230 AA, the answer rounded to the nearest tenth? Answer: -2.5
